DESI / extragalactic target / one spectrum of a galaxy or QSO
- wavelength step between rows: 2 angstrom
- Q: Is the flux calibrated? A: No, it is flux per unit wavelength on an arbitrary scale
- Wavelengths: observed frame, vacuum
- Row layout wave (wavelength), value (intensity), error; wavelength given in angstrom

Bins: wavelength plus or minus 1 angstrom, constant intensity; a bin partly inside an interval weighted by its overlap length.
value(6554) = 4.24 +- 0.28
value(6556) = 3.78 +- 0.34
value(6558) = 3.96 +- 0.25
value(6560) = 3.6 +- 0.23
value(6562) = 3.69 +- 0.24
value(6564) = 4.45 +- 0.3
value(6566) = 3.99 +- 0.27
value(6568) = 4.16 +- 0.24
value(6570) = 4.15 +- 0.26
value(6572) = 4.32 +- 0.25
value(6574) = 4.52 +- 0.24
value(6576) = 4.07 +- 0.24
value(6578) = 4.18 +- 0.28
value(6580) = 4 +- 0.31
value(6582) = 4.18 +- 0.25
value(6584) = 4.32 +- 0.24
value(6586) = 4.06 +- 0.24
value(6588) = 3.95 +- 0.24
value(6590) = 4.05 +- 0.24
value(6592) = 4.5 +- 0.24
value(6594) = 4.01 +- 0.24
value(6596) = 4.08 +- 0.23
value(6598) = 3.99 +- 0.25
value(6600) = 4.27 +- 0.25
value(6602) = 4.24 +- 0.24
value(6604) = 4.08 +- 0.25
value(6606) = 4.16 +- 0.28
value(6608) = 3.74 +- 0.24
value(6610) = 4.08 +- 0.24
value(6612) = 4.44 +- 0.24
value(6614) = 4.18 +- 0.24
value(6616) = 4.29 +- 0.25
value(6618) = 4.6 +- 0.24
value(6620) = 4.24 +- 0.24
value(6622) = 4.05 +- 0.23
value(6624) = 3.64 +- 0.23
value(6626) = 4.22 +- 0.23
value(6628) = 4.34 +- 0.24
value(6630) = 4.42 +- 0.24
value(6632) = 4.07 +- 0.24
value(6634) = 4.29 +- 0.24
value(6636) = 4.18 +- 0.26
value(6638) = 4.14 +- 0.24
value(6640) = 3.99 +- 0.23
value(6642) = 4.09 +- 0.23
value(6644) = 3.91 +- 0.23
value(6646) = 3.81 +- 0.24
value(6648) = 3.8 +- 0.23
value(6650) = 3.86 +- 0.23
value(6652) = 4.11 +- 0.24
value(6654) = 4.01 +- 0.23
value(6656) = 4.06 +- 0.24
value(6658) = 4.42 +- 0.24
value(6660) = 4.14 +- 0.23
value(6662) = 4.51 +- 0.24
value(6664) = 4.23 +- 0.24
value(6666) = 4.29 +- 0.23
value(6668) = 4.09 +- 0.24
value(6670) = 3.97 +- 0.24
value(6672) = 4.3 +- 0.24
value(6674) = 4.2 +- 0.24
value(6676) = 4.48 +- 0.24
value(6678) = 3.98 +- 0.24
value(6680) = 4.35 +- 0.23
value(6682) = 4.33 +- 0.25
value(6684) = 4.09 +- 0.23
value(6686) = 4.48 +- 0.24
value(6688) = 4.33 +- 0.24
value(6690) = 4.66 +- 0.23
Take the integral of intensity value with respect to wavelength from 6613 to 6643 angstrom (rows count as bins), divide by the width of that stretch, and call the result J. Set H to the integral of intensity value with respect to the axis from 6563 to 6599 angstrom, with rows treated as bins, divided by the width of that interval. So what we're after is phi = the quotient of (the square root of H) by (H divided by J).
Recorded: 2.05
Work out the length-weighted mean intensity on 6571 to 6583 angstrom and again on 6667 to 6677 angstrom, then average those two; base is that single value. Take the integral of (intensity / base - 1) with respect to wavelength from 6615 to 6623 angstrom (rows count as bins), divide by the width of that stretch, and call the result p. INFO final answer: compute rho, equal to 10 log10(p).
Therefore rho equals -16.9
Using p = 0.020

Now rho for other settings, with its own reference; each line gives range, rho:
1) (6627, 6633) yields -18.0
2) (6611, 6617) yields -16.5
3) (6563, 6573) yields -30.0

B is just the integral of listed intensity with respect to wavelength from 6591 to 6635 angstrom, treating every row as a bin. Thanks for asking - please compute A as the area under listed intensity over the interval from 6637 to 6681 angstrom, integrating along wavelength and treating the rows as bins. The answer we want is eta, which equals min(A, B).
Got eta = 181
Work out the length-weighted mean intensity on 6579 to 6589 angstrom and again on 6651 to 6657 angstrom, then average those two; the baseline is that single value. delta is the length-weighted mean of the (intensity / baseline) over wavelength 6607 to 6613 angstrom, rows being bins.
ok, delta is 1.00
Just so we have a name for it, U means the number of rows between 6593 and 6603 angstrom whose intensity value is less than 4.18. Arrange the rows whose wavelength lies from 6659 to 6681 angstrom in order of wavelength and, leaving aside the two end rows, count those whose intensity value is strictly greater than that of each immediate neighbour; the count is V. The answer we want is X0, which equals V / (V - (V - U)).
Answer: 1.3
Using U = 3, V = 4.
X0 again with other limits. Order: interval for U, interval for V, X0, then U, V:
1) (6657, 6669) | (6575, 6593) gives 1.0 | 2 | 2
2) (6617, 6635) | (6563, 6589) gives 1.3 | 3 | 4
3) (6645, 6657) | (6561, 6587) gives 0.8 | 6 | 5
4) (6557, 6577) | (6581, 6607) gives 0.6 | 7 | 4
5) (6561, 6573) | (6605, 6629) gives 0.5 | 4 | 2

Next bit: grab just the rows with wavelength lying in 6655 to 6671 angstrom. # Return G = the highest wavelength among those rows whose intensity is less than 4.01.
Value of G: 6670 angstrom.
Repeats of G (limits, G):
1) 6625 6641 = 6640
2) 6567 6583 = 6580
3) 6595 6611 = 6608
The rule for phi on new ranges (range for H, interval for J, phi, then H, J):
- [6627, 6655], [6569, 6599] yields 2.06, 4.073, 4.16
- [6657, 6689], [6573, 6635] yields 2.02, 4.262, 4.17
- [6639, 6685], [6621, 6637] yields 2.04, 4.131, 4.15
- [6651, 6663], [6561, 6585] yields 2.03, 4.208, 4.17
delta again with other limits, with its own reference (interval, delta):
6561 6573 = 1.01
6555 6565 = 0.95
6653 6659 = 1.02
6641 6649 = 0.96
